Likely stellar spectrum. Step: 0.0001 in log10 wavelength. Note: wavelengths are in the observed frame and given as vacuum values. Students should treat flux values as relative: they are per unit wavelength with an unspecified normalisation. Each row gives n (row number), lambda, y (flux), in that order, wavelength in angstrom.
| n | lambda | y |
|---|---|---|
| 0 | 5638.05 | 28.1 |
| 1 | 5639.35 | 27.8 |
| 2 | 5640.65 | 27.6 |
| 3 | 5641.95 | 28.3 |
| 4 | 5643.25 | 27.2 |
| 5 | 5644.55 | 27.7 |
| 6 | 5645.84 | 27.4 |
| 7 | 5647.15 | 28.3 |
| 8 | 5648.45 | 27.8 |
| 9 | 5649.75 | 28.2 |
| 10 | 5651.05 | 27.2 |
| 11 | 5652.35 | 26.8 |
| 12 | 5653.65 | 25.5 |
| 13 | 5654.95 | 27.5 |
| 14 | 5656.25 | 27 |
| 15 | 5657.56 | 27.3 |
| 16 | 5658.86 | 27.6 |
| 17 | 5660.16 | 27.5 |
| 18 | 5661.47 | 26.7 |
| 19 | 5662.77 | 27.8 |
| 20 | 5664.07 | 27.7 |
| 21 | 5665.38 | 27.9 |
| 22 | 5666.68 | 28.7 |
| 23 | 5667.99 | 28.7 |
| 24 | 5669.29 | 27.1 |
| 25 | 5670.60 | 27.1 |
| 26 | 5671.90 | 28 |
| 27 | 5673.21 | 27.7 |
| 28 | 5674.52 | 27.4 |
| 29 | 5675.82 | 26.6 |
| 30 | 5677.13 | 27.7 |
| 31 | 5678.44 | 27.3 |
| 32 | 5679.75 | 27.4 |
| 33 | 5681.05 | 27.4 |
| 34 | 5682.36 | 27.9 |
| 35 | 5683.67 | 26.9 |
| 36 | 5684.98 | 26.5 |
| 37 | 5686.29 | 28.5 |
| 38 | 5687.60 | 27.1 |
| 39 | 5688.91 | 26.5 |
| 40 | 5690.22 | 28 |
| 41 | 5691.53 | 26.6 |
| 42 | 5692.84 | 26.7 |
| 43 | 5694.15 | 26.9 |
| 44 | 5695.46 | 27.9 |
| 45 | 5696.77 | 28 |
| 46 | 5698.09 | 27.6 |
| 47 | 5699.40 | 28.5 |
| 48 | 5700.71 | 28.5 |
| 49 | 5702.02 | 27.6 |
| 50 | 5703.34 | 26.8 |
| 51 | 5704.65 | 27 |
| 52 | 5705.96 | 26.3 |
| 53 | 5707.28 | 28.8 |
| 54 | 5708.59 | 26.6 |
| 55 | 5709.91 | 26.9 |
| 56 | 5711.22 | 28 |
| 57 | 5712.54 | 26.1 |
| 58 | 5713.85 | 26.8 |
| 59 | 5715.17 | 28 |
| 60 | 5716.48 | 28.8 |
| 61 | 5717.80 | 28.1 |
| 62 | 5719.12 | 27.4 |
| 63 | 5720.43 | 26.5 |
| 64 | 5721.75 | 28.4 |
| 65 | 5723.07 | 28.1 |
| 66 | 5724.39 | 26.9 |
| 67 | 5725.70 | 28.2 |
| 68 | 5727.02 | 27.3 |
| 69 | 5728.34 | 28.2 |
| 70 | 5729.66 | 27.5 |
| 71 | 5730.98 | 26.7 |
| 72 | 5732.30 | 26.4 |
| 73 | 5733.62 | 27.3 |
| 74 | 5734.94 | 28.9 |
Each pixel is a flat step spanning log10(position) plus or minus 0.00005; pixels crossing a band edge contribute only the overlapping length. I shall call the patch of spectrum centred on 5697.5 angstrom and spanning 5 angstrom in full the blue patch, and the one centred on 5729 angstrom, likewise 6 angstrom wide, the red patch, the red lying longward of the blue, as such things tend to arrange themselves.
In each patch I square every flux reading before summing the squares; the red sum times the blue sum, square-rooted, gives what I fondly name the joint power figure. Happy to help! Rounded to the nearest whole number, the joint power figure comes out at 3072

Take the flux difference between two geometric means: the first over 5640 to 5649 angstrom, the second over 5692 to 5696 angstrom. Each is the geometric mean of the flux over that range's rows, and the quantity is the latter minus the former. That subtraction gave -0.6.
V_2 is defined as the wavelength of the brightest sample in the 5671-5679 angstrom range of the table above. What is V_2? 5671.90 angstrom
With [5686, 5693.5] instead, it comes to 5686.29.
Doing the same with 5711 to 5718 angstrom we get 5716.48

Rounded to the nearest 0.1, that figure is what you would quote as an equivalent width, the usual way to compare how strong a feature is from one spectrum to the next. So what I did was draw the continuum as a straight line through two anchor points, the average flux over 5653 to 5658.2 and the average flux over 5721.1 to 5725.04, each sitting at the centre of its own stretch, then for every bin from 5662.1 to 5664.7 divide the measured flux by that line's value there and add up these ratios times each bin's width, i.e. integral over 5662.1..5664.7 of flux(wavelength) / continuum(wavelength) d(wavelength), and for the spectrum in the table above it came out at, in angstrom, 2.7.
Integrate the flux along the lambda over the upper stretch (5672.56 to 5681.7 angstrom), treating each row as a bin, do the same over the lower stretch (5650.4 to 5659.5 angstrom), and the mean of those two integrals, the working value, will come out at 248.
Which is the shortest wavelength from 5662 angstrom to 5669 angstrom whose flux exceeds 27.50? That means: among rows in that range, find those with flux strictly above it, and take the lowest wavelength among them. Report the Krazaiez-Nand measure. 5662.77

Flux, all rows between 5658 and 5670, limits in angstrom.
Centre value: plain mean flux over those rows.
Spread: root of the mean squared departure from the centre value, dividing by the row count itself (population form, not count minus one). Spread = 0.62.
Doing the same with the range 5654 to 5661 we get 0.21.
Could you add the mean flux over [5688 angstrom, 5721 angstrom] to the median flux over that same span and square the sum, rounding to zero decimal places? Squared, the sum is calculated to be 3003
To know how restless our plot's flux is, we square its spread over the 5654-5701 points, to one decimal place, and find 0.4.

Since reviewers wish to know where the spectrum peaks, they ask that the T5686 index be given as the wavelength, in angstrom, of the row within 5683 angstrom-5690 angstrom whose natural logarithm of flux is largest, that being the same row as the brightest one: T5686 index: 5686.29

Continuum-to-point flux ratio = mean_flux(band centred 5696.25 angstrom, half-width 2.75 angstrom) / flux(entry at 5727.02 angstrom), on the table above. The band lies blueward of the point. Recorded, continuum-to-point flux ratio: 1.01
